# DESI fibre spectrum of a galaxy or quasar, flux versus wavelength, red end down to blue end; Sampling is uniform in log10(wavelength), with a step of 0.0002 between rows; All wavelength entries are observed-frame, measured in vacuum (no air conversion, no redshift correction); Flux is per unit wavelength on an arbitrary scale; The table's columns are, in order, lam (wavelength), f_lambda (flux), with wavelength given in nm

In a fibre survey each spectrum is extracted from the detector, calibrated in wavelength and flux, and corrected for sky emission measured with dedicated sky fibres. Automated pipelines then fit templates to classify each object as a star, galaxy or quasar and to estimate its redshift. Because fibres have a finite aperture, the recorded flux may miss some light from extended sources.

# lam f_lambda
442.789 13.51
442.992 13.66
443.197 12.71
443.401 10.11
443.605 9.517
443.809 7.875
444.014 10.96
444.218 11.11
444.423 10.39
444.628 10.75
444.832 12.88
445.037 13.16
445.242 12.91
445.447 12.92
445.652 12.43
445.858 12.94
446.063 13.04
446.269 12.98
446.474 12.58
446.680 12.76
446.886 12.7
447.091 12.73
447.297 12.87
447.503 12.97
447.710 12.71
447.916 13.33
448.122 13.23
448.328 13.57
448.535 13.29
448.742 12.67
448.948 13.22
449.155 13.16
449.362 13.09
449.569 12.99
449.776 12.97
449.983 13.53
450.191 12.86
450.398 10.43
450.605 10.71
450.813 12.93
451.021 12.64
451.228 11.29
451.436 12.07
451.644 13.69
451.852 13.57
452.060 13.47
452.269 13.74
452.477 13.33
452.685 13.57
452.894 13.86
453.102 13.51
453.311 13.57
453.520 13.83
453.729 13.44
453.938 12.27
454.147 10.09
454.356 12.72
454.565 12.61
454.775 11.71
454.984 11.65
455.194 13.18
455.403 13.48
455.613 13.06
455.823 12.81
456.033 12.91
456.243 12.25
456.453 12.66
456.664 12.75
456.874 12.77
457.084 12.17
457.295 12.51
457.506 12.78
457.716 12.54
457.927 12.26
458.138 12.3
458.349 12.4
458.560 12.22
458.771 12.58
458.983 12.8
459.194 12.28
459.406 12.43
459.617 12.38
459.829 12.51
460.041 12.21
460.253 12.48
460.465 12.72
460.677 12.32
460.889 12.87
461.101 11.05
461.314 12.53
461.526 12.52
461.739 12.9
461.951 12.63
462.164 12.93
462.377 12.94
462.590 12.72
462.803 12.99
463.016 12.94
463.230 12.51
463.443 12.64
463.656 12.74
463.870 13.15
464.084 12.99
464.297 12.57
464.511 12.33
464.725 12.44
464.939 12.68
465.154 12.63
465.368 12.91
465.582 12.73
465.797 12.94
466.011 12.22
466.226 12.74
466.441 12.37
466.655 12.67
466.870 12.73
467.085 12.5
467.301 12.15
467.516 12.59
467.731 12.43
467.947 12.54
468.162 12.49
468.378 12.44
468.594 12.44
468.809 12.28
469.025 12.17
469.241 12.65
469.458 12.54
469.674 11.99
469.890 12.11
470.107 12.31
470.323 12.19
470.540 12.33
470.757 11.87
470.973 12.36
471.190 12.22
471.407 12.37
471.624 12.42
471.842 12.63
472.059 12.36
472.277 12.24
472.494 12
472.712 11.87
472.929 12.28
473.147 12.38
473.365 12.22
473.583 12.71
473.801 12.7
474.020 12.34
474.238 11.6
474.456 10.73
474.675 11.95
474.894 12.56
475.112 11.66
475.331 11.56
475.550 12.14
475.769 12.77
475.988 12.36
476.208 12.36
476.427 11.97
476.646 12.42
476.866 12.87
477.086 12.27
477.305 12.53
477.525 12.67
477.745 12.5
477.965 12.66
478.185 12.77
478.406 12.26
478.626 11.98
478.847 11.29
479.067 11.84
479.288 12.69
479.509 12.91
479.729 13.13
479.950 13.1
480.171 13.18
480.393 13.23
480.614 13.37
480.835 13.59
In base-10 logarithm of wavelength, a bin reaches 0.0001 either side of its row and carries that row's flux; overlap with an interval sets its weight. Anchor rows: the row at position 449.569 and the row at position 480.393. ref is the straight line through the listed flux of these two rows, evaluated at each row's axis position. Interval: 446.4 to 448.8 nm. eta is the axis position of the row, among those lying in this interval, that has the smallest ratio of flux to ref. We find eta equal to 446.474 nm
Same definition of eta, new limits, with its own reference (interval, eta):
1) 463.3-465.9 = 464.511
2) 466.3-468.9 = 467.301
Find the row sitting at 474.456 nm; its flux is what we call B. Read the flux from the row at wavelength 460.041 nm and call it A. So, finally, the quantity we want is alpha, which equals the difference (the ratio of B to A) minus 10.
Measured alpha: -9.12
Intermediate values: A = 12.21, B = 10.73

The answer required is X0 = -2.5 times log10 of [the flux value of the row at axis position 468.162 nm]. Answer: -2.74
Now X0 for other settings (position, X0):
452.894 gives -2.85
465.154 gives -2.75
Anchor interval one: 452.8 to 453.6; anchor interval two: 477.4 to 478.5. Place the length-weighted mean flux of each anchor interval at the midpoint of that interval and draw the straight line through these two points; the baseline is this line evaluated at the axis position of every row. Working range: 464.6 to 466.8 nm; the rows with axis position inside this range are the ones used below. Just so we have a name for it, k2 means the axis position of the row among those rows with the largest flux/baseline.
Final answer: 465.797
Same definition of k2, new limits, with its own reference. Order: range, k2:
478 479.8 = 479.729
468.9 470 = 469.241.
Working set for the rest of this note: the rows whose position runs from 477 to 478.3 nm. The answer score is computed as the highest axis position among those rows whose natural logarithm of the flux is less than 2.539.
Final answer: 477.965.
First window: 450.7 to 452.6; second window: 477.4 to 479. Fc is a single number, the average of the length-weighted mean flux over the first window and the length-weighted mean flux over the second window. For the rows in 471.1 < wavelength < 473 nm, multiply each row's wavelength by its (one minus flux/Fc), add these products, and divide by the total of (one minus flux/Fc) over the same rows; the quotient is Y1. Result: 472.23 nm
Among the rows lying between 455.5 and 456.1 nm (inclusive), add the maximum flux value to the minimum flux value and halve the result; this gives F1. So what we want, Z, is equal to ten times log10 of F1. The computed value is 11.1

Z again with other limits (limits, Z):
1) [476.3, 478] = 10.9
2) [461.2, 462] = 11.0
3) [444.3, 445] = 10.7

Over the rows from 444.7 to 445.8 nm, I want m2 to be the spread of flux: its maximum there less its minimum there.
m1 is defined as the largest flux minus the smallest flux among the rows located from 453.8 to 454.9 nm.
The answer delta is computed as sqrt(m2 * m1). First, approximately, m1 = 2.6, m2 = 0.73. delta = 1.39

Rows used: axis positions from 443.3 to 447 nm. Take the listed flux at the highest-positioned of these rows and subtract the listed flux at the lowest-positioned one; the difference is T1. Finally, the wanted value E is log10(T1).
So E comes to 0.41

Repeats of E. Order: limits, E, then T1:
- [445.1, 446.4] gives -1.15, 0.07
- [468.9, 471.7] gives -0.60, 0.25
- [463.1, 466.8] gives -0.80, 0.16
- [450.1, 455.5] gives -0.21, 0.62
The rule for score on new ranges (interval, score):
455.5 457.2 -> 457.084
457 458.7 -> 458.560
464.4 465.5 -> 465.154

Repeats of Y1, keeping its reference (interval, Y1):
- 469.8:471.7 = 470.66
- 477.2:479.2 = 478.77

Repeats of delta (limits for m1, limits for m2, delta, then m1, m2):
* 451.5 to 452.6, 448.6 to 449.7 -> 0.47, 0.4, 0.55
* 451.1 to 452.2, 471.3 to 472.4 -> 0.97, 2.4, 0.39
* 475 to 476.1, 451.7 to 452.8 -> 0.70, 1.2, 0.41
